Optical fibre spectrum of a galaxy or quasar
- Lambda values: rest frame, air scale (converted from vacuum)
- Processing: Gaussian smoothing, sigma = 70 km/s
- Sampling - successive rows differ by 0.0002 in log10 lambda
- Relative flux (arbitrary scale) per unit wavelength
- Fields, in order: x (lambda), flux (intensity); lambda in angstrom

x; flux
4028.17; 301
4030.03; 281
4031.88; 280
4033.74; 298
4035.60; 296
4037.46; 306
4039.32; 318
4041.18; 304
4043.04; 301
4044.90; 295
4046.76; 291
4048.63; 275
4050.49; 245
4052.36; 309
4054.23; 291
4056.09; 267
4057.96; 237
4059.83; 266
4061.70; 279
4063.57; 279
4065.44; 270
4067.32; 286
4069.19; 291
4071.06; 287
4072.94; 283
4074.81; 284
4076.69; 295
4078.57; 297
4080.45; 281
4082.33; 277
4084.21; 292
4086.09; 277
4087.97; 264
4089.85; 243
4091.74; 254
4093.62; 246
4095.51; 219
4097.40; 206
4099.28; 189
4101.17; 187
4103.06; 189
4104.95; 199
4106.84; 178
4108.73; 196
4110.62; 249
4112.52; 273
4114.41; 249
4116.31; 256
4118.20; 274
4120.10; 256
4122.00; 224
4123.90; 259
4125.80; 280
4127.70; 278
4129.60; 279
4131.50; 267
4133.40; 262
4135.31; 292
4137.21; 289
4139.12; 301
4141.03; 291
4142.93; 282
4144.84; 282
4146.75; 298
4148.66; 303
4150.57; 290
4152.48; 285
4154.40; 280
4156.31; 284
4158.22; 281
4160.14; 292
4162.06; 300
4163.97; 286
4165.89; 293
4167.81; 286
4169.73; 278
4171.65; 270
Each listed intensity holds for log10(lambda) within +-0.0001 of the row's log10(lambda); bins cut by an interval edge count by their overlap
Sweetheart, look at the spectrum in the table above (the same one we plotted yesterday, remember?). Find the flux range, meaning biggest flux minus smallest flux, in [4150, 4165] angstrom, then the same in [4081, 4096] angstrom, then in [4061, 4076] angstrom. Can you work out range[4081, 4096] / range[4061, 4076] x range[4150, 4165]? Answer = 70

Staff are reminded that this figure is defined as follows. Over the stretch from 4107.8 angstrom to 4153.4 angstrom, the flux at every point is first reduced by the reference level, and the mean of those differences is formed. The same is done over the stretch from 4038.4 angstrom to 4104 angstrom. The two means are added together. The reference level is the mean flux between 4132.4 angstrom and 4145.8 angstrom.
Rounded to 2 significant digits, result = -32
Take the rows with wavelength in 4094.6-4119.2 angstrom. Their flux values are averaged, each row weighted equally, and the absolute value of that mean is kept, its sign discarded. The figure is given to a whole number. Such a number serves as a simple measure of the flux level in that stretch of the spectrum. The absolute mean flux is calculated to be 220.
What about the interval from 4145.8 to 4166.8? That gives 290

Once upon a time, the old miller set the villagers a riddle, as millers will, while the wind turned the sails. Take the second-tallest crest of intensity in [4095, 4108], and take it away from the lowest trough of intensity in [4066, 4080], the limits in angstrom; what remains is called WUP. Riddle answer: 77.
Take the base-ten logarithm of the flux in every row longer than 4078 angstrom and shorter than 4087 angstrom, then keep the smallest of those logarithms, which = 2.44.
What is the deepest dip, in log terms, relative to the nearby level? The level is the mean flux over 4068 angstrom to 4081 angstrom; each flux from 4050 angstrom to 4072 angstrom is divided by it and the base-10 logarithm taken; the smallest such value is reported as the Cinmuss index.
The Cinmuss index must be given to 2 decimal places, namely -0.09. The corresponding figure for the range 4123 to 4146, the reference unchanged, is -0.05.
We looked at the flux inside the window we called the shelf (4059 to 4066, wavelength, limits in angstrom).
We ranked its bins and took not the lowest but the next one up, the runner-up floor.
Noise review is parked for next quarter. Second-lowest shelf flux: 270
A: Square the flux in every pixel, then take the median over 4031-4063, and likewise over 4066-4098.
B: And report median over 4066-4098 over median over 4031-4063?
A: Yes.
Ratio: 0.93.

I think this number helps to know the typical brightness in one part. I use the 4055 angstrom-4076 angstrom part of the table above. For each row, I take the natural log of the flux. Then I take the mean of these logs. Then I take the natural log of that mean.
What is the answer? 1.726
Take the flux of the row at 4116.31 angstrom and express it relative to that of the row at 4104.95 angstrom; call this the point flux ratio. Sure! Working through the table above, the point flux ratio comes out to 1.29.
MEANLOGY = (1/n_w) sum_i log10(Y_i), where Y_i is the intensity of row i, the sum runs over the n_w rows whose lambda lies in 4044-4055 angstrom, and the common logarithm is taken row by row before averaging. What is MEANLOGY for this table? 2.45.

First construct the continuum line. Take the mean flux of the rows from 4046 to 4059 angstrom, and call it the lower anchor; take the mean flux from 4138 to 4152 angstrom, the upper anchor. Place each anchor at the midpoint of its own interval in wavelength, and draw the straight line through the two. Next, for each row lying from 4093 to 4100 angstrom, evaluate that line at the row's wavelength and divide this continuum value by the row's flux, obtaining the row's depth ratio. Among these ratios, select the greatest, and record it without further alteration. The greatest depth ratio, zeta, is 1.50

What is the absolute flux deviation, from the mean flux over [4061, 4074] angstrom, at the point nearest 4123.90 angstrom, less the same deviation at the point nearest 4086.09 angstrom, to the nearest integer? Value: 18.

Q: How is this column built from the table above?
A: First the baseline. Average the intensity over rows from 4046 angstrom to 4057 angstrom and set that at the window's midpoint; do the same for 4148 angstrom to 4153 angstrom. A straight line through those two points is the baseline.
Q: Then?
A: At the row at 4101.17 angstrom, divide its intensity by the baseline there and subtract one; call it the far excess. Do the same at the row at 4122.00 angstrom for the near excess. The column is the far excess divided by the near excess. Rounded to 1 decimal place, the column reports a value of 1.5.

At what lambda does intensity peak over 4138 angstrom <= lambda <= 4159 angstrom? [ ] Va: 4148.66 angstrom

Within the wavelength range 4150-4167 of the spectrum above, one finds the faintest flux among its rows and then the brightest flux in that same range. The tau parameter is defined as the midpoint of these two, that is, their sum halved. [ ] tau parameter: 290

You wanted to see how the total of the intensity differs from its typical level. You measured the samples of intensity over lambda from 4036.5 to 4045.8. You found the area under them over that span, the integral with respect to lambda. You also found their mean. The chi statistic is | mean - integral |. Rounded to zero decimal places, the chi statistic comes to 2531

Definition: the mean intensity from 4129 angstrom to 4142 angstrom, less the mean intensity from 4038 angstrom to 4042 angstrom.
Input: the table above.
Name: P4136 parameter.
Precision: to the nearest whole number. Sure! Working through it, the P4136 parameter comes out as -28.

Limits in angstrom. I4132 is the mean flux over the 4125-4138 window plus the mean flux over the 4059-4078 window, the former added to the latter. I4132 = 560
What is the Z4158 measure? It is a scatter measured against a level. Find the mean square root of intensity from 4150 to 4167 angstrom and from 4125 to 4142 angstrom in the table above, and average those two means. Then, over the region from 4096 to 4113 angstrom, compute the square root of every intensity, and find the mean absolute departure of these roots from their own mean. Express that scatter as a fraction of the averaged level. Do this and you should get 0.047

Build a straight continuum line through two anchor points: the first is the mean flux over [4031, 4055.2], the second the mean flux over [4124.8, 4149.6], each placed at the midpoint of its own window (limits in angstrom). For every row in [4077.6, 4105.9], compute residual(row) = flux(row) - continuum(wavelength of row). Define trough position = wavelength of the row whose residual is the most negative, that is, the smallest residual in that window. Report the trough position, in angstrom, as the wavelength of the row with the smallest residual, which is 4101.17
